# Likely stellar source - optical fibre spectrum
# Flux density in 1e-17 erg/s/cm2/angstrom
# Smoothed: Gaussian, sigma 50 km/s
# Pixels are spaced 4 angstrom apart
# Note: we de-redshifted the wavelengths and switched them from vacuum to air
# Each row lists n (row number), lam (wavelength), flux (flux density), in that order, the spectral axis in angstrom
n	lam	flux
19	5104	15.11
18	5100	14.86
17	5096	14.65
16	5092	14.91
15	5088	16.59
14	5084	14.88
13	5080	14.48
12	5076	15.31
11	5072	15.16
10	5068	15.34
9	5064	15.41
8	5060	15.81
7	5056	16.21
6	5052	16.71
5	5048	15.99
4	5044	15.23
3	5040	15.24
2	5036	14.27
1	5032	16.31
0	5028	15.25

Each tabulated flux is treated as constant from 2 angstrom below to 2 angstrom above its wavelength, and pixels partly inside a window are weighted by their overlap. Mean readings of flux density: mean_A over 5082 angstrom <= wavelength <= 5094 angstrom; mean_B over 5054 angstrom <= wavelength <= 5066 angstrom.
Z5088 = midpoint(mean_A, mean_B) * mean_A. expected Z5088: 242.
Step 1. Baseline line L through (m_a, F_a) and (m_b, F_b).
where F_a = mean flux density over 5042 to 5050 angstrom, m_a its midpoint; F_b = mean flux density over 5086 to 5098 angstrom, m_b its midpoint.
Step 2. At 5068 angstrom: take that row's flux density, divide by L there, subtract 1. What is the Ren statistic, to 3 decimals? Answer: -0.010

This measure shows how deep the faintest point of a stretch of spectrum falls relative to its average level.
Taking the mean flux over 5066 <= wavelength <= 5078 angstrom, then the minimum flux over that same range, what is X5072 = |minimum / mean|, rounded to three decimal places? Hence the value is 0.993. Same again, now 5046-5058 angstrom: 0.981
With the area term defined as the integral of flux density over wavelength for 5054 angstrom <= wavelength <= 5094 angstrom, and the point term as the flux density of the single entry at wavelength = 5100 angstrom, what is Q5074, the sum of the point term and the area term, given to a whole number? 631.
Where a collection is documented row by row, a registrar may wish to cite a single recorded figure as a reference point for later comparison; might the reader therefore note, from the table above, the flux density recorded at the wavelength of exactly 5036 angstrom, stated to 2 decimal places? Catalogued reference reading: 14.27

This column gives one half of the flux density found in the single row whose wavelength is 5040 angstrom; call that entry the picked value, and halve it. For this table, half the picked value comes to 7.6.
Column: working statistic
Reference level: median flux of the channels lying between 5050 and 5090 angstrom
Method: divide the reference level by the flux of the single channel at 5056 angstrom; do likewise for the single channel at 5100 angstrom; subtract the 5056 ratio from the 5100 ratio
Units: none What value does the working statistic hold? 0.09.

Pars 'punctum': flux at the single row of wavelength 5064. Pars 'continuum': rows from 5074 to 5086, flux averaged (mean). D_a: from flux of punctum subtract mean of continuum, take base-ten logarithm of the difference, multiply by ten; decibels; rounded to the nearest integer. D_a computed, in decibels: -3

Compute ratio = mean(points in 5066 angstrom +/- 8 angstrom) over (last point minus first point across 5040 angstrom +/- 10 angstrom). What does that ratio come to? -48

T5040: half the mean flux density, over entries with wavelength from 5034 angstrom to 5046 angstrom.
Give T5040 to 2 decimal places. 7.46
